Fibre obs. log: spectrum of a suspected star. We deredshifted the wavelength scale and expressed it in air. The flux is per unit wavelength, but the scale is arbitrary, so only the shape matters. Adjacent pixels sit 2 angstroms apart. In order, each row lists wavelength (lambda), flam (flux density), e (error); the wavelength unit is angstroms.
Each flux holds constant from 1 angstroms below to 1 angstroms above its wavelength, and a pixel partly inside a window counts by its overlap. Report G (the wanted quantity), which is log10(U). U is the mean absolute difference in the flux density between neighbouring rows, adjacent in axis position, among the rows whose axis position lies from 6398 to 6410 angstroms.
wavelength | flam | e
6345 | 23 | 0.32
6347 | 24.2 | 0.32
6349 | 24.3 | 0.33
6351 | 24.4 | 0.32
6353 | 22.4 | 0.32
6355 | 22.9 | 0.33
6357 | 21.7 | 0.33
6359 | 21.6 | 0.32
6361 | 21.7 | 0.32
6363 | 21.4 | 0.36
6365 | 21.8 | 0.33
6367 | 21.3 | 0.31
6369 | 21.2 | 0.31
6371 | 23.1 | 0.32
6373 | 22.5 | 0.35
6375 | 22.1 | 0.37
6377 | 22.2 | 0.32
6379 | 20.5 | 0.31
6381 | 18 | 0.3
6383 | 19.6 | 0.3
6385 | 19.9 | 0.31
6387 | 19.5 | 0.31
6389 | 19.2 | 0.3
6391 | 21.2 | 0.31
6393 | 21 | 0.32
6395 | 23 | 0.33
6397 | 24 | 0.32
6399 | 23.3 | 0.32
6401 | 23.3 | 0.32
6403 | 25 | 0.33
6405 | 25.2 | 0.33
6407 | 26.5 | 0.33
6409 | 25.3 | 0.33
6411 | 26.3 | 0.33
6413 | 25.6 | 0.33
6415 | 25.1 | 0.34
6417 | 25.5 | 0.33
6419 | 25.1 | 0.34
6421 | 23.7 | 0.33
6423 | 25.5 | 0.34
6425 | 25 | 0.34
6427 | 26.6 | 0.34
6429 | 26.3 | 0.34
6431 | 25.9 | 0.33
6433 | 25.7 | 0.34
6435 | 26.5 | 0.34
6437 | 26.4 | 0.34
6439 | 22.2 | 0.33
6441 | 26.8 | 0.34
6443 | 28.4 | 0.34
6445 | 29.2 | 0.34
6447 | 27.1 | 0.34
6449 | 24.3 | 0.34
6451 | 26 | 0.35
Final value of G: -0.06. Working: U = 0.88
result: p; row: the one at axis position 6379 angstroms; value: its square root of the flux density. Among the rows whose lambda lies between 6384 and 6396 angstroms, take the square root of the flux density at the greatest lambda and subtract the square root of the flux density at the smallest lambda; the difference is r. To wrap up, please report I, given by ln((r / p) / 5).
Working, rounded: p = 4.5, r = 0.33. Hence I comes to -4.2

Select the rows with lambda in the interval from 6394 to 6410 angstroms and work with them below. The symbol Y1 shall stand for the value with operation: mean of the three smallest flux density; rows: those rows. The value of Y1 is 23.2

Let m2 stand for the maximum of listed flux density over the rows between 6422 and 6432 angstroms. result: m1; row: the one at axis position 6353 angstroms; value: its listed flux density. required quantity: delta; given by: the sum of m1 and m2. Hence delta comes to 49.0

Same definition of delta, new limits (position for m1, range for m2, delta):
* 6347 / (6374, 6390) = 46.4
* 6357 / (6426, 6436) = 48.3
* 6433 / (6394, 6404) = 50.7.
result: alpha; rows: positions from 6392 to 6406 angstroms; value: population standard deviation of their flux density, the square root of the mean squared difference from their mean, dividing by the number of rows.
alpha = 1.31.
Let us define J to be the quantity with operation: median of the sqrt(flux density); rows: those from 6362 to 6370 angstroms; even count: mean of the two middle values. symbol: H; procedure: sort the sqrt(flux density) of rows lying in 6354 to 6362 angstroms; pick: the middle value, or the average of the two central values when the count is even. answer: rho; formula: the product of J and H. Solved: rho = 21.5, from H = 4.7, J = 4.62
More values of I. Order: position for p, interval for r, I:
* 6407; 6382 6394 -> -5.1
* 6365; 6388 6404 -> -3.6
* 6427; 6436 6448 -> -5.9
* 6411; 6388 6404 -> -3.7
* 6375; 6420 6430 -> -4.5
